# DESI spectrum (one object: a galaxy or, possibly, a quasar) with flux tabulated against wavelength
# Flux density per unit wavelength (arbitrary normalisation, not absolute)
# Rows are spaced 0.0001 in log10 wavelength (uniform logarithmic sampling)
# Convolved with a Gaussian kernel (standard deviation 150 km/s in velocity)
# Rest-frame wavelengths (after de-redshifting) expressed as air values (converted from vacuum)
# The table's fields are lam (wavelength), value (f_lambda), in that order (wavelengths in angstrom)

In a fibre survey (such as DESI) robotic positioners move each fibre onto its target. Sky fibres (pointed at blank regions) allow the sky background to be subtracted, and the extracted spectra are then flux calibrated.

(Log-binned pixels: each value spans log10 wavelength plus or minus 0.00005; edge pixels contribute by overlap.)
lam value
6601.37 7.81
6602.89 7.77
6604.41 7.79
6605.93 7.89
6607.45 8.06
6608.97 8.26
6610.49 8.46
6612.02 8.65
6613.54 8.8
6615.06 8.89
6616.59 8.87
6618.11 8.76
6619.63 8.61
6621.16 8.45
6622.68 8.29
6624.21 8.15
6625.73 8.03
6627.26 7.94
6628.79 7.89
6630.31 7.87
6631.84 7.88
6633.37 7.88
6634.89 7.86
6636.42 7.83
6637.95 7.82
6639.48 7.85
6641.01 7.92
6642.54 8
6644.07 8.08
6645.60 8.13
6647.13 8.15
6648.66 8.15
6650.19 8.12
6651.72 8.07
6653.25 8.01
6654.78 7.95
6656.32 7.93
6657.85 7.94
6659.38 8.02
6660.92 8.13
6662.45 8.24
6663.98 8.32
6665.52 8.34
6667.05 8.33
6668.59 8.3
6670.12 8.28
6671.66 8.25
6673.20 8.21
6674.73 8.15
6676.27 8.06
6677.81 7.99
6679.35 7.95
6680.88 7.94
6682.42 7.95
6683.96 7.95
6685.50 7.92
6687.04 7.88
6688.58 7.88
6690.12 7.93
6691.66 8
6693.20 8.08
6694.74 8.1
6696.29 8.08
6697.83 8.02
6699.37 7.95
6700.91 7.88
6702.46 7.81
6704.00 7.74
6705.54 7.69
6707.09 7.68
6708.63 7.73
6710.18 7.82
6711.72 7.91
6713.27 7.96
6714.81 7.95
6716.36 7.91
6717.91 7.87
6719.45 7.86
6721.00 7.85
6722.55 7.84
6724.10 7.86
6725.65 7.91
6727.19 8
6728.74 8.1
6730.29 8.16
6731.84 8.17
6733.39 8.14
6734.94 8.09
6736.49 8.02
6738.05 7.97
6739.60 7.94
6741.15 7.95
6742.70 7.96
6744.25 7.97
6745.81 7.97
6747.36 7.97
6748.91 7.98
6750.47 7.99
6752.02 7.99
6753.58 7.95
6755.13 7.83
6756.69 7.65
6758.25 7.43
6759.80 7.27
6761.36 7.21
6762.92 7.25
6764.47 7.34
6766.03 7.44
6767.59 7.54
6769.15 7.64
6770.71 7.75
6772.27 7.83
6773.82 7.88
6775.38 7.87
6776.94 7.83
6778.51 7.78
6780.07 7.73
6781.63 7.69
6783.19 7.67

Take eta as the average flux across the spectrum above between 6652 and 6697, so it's 8.07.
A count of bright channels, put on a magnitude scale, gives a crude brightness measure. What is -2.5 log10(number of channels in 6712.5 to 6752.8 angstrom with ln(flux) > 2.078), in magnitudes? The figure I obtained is -2.39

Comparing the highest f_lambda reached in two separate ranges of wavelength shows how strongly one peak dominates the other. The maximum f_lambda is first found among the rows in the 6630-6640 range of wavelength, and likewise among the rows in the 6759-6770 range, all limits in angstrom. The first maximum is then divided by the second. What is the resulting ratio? 1.03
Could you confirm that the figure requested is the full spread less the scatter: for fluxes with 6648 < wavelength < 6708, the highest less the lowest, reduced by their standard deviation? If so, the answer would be 0.49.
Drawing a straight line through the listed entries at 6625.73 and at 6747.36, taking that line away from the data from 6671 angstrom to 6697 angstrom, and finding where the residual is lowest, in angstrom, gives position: 6687.04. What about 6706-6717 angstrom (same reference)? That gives 6707.09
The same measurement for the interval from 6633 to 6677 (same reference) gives 6637.95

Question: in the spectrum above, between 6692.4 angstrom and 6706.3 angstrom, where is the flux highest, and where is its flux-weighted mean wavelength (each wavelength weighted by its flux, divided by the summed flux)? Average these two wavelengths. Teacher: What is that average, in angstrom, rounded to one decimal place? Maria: 6697.0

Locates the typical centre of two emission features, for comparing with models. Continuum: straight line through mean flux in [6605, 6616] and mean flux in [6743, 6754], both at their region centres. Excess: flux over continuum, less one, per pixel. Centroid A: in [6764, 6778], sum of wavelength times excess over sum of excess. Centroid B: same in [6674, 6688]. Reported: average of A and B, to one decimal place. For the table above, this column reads 6724.6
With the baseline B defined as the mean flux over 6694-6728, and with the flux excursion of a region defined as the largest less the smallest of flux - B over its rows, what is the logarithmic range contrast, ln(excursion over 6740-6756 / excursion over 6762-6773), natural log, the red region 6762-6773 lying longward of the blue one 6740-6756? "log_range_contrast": -1.3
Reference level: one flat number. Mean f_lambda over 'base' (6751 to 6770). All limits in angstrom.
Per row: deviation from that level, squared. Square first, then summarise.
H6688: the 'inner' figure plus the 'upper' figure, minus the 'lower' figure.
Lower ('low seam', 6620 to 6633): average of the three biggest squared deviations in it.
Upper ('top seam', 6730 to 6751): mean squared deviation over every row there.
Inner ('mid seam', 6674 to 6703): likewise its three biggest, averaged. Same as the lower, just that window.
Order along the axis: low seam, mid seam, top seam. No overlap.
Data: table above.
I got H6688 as -0.03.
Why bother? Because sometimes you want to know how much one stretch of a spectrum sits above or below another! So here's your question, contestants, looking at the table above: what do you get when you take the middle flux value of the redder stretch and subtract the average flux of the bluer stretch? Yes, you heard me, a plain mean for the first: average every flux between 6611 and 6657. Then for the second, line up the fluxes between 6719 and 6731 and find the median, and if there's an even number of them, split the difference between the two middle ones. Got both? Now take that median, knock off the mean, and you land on -0.28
